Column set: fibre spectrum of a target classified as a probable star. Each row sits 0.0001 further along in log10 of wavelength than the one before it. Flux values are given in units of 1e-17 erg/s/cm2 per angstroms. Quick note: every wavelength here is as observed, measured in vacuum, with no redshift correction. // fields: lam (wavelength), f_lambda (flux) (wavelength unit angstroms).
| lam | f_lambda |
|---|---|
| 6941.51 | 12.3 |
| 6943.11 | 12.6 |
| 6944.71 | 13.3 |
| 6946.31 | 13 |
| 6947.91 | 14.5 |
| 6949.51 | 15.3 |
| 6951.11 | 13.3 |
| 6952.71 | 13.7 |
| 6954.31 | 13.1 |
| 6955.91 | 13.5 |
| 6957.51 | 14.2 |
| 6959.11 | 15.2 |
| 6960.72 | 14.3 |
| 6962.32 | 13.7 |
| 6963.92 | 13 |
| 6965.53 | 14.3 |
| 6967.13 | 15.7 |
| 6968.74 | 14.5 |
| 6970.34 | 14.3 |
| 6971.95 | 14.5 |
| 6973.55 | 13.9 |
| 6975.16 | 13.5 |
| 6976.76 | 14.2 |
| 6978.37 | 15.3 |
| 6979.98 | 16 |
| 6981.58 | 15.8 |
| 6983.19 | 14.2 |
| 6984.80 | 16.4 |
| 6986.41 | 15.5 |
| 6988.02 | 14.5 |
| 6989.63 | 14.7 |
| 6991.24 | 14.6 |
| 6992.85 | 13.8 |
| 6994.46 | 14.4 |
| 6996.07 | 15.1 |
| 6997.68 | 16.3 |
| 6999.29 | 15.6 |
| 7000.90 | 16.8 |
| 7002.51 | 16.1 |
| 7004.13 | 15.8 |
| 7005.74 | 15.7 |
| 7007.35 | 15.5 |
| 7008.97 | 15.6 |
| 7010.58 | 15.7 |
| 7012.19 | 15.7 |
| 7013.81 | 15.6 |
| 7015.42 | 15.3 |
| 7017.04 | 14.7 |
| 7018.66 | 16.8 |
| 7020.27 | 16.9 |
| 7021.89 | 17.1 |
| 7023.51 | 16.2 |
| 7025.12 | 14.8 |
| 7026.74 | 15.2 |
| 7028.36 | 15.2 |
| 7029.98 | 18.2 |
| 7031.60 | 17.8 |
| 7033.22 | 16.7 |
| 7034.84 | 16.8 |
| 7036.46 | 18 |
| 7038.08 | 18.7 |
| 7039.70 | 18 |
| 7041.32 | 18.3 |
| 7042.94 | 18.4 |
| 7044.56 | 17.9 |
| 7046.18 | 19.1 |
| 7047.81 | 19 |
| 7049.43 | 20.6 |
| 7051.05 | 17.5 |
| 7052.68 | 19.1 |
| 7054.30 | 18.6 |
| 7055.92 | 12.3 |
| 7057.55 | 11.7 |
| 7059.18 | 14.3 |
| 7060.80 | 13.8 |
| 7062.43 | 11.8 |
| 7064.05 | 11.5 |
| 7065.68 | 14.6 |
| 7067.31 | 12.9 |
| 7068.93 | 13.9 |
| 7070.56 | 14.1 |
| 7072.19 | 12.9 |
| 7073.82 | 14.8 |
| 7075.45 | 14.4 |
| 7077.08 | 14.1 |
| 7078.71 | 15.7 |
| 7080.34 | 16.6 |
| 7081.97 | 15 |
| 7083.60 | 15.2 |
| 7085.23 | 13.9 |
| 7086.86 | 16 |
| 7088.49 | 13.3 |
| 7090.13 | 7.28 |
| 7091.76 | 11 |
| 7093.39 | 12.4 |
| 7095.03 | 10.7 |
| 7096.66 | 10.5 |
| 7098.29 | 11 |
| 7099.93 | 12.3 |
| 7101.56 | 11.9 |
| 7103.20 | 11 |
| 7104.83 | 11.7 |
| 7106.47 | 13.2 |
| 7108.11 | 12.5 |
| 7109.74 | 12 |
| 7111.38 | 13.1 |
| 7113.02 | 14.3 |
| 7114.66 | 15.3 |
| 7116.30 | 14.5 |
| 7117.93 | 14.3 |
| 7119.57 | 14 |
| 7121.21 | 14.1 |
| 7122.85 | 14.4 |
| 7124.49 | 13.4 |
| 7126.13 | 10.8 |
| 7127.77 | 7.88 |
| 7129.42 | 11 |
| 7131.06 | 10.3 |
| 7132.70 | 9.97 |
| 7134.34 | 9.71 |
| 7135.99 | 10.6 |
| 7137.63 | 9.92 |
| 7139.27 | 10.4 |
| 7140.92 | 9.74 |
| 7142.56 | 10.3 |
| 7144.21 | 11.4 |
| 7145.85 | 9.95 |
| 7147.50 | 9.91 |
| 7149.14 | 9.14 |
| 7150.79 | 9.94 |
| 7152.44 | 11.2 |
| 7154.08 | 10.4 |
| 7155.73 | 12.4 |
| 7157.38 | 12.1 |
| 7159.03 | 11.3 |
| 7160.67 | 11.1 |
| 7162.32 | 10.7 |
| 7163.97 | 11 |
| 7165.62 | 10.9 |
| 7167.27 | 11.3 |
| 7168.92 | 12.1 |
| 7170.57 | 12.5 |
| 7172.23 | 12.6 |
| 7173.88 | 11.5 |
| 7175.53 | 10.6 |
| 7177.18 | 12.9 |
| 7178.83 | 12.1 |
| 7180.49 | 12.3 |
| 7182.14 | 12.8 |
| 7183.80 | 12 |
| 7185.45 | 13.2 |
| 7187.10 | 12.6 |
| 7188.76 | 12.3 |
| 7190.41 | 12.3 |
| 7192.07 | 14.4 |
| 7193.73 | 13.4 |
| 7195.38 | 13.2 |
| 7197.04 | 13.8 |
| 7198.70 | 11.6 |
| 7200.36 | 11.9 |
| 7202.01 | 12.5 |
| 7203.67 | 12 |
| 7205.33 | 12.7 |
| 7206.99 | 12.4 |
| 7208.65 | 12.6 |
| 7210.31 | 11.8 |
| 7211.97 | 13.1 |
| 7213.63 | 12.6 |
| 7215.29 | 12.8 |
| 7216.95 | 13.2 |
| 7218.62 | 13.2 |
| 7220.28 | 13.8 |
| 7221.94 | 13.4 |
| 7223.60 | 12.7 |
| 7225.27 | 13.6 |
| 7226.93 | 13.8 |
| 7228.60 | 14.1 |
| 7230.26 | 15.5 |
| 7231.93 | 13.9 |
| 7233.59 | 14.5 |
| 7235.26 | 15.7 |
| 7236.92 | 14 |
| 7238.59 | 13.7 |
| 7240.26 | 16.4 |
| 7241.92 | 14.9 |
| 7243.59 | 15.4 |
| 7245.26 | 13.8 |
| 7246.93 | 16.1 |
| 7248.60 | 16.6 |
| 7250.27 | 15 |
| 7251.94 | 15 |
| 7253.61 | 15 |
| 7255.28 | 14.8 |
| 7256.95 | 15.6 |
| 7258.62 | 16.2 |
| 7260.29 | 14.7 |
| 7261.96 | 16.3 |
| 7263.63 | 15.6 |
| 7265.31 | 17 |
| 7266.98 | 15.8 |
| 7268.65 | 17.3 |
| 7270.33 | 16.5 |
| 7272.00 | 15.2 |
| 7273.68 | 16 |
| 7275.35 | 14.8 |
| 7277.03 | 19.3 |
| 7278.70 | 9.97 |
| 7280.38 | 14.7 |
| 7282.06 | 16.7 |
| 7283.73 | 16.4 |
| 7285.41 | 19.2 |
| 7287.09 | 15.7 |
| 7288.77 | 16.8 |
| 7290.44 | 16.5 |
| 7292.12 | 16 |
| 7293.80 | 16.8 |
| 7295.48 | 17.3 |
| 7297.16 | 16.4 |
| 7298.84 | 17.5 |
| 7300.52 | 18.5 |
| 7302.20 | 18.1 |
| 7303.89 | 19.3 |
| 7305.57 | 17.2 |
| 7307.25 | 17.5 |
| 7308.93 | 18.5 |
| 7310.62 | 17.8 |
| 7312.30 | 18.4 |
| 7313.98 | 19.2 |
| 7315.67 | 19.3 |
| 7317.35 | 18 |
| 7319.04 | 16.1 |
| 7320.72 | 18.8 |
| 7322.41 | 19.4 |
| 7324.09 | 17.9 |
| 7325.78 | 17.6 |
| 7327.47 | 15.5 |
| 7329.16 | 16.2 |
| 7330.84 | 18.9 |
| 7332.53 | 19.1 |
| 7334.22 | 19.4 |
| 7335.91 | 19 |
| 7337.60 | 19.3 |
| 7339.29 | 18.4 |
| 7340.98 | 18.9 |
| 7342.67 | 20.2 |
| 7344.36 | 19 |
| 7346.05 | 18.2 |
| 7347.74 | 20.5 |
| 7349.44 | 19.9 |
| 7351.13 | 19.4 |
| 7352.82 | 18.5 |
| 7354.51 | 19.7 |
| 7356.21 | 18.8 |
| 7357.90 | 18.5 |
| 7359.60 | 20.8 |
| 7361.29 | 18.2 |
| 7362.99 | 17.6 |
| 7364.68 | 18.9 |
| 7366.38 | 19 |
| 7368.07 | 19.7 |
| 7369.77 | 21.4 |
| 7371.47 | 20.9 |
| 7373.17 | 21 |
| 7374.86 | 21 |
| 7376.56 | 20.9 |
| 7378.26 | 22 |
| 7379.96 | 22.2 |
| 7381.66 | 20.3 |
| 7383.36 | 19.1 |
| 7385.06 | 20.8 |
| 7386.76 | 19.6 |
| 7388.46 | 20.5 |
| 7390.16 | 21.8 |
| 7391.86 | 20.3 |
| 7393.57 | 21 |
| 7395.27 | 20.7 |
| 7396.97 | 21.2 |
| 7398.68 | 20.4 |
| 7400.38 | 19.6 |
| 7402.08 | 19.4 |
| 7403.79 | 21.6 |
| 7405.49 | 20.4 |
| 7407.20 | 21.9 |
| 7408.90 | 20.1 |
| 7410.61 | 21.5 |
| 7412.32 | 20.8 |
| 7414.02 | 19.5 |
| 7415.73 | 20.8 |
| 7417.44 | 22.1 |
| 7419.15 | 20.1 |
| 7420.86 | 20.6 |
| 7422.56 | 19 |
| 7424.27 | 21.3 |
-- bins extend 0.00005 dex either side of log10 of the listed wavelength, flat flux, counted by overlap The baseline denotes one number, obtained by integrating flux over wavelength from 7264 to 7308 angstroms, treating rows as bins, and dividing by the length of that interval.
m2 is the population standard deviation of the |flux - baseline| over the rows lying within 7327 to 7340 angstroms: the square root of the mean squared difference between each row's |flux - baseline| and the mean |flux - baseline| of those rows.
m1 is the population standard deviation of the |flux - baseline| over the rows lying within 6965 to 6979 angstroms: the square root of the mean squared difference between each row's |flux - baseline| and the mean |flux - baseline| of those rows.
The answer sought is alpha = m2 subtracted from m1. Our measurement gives -0.1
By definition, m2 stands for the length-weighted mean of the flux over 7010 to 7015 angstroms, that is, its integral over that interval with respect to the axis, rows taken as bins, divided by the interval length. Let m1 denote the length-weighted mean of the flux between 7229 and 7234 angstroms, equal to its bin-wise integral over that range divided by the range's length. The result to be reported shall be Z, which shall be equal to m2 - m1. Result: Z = 1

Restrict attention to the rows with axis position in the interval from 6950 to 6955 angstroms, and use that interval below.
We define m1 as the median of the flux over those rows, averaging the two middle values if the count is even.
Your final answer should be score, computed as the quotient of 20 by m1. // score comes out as 1.50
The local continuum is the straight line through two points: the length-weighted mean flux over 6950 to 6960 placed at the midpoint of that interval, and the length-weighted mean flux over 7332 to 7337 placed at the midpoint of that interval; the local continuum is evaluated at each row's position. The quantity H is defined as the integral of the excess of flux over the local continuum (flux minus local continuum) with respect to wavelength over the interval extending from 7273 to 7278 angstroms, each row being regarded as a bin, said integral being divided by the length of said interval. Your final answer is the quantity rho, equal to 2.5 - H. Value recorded 4.3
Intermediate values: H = -1.8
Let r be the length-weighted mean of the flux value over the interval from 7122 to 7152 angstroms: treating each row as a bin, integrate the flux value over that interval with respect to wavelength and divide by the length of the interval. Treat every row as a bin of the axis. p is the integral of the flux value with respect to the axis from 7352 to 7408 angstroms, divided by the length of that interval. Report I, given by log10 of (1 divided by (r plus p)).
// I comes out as -1.49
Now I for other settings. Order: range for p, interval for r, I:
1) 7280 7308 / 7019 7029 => -1.52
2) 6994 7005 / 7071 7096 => -1.47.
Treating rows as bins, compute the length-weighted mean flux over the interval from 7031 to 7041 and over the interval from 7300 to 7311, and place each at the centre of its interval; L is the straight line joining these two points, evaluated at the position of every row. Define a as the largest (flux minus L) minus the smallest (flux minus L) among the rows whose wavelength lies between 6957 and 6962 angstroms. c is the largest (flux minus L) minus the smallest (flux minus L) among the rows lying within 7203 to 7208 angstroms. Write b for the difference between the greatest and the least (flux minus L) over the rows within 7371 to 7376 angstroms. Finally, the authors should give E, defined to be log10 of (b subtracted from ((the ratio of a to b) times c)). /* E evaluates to 0.8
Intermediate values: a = 1.0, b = 0.1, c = 0.70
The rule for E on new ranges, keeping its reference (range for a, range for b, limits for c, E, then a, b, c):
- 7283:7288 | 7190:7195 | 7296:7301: 0.1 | 3.5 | 2.1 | 2.09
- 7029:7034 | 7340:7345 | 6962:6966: -0.7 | 1.5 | 1.3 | 1.30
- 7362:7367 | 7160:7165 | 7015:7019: 0.8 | 1.4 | 0.4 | 2.10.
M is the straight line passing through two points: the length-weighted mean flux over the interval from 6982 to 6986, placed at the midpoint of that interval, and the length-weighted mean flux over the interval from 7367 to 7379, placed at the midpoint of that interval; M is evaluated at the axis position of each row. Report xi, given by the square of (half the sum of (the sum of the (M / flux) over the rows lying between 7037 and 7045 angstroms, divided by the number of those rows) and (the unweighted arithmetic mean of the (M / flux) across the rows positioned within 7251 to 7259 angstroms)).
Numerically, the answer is 1.15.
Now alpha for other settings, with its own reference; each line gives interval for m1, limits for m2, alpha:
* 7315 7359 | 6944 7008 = -0.1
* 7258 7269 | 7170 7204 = -0.3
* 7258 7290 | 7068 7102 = -0.7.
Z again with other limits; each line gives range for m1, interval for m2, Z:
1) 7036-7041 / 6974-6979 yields -4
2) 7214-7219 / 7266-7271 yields 4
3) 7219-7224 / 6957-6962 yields 1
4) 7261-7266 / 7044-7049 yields 3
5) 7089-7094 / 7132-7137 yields 0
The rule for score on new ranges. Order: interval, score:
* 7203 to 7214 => 1.59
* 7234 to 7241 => 1.35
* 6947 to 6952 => 1.38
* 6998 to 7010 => 1.27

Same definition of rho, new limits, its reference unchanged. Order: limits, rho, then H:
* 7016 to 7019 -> 1.7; 0.8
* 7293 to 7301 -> 3.9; -1.4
